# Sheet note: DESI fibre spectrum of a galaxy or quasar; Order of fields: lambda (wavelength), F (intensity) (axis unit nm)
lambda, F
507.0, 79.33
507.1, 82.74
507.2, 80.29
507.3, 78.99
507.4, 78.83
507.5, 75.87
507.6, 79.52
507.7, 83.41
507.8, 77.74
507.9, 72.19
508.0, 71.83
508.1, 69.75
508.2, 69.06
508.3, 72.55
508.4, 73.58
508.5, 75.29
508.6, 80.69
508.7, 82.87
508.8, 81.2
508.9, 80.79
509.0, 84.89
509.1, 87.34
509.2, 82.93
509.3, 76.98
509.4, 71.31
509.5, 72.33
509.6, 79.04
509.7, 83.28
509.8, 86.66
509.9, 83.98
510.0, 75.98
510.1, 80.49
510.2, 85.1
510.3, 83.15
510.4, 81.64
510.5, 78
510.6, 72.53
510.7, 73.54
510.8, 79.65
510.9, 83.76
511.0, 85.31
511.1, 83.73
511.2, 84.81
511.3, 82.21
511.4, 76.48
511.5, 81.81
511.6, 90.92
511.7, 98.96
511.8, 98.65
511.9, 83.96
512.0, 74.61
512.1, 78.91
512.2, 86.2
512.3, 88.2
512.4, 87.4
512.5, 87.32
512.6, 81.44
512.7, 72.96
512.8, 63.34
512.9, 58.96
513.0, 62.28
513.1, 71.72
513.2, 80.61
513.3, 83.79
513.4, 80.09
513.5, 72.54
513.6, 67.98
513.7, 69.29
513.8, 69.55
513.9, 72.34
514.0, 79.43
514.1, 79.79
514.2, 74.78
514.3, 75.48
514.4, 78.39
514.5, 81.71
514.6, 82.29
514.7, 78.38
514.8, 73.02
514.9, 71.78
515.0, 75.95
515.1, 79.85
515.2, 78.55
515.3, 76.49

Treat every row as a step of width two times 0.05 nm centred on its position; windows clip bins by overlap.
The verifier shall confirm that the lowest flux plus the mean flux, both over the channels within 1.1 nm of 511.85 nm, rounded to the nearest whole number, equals 141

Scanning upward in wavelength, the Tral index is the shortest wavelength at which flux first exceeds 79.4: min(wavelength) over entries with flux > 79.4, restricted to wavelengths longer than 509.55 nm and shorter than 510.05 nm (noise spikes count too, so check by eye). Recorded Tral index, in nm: 509.7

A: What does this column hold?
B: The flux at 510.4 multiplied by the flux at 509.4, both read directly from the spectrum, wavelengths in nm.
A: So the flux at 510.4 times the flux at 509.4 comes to 5822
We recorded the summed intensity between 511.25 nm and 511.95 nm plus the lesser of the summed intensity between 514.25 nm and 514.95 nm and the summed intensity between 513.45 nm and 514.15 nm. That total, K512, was 1124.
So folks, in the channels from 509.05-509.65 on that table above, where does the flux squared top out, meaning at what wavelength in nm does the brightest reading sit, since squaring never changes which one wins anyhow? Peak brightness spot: 509.1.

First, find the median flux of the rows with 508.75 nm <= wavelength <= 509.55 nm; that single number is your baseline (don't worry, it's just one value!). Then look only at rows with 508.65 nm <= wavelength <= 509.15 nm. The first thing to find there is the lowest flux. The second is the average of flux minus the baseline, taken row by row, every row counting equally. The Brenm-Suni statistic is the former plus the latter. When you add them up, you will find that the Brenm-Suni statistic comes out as 83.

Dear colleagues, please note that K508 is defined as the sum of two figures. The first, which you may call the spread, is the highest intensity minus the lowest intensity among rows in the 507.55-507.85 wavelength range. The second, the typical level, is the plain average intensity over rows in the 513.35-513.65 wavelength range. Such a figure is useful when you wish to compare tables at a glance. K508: 79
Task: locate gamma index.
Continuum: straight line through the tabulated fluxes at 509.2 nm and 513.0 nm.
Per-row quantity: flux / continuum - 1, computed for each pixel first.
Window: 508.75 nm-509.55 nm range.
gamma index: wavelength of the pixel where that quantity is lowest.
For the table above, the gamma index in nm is 509.4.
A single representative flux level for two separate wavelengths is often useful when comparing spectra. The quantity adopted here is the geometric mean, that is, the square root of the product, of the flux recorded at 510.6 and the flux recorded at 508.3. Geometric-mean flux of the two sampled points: 73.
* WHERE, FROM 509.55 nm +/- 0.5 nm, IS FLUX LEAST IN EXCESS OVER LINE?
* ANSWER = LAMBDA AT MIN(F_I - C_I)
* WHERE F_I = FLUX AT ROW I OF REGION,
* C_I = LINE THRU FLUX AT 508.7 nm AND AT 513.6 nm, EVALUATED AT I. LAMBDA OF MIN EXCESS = 509.4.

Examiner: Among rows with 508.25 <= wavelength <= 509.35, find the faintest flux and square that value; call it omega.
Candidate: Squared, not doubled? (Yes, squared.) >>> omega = 5264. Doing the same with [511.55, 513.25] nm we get 3476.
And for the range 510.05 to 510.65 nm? 5261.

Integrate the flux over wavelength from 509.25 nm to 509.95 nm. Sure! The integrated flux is 55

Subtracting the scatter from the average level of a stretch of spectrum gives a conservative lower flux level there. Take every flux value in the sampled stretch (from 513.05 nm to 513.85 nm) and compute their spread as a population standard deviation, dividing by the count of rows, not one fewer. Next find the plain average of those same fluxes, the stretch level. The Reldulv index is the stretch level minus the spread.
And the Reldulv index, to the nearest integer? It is 69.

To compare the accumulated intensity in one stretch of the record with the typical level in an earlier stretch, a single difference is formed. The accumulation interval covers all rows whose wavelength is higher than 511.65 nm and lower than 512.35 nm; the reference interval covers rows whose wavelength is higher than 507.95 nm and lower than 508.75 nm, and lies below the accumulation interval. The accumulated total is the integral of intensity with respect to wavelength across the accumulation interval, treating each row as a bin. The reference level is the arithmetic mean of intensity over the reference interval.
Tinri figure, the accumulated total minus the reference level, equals -14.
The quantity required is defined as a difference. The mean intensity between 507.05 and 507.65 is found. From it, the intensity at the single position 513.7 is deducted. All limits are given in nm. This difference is 10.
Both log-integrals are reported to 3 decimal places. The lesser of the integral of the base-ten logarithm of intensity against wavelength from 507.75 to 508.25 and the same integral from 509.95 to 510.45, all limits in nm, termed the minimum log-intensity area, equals 0.929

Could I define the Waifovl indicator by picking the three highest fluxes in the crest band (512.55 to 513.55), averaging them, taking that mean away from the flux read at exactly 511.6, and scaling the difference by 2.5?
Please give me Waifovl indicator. 22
